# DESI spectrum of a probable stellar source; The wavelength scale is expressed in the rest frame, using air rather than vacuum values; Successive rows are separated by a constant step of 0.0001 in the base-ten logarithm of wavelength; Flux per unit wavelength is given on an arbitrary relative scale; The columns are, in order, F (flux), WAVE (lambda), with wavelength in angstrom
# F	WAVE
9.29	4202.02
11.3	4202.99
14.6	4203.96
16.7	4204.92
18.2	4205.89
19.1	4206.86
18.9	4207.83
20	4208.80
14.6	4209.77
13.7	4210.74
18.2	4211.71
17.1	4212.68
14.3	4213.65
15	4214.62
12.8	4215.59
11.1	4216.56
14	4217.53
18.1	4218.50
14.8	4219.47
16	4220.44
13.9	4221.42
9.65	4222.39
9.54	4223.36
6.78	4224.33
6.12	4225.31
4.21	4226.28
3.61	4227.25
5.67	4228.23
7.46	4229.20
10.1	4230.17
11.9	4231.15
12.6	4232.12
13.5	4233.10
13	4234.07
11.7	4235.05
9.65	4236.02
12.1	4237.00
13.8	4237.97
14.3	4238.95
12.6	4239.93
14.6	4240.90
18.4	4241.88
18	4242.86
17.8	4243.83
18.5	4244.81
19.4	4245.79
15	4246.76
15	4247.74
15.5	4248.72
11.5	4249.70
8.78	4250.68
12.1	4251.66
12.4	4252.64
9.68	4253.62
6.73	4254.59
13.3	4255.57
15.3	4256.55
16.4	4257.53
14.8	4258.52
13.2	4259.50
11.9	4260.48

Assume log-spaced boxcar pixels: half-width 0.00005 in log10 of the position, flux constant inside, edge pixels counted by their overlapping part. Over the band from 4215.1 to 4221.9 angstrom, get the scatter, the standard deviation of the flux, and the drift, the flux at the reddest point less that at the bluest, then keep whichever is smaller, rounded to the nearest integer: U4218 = 1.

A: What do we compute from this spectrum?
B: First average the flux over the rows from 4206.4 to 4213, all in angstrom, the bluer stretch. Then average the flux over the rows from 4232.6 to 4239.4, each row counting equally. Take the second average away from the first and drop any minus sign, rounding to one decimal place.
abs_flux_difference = 4.8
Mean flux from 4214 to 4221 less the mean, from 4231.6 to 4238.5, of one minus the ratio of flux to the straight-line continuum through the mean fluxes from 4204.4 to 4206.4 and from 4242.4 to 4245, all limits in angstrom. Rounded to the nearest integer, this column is 14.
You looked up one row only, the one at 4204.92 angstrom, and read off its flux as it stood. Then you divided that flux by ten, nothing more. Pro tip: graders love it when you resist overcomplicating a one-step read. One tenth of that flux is 1.7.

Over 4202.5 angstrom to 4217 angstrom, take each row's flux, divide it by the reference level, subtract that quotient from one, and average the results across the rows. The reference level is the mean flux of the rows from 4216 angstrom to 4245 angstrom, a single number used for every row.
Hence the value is -0.30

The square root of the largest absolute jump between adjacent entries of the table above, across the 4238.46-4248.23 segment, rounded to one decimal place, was 2.1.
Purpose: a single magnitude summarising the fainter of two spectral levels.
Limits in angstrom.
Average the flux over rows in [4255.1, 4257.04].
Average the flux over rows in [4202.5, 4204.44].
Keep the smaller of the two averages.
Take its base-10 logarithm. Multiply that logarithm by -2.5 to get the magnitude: -2.78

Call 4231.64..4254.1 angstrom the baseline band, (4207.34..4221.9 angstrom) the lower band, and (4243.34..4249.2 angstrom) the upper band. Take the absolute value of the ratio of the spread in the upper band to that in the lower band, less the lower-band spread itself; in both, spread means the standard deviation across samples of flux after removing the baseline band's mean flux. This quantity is 1.7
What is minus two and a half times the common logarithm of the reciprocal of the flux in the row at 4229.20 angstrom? 2.18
